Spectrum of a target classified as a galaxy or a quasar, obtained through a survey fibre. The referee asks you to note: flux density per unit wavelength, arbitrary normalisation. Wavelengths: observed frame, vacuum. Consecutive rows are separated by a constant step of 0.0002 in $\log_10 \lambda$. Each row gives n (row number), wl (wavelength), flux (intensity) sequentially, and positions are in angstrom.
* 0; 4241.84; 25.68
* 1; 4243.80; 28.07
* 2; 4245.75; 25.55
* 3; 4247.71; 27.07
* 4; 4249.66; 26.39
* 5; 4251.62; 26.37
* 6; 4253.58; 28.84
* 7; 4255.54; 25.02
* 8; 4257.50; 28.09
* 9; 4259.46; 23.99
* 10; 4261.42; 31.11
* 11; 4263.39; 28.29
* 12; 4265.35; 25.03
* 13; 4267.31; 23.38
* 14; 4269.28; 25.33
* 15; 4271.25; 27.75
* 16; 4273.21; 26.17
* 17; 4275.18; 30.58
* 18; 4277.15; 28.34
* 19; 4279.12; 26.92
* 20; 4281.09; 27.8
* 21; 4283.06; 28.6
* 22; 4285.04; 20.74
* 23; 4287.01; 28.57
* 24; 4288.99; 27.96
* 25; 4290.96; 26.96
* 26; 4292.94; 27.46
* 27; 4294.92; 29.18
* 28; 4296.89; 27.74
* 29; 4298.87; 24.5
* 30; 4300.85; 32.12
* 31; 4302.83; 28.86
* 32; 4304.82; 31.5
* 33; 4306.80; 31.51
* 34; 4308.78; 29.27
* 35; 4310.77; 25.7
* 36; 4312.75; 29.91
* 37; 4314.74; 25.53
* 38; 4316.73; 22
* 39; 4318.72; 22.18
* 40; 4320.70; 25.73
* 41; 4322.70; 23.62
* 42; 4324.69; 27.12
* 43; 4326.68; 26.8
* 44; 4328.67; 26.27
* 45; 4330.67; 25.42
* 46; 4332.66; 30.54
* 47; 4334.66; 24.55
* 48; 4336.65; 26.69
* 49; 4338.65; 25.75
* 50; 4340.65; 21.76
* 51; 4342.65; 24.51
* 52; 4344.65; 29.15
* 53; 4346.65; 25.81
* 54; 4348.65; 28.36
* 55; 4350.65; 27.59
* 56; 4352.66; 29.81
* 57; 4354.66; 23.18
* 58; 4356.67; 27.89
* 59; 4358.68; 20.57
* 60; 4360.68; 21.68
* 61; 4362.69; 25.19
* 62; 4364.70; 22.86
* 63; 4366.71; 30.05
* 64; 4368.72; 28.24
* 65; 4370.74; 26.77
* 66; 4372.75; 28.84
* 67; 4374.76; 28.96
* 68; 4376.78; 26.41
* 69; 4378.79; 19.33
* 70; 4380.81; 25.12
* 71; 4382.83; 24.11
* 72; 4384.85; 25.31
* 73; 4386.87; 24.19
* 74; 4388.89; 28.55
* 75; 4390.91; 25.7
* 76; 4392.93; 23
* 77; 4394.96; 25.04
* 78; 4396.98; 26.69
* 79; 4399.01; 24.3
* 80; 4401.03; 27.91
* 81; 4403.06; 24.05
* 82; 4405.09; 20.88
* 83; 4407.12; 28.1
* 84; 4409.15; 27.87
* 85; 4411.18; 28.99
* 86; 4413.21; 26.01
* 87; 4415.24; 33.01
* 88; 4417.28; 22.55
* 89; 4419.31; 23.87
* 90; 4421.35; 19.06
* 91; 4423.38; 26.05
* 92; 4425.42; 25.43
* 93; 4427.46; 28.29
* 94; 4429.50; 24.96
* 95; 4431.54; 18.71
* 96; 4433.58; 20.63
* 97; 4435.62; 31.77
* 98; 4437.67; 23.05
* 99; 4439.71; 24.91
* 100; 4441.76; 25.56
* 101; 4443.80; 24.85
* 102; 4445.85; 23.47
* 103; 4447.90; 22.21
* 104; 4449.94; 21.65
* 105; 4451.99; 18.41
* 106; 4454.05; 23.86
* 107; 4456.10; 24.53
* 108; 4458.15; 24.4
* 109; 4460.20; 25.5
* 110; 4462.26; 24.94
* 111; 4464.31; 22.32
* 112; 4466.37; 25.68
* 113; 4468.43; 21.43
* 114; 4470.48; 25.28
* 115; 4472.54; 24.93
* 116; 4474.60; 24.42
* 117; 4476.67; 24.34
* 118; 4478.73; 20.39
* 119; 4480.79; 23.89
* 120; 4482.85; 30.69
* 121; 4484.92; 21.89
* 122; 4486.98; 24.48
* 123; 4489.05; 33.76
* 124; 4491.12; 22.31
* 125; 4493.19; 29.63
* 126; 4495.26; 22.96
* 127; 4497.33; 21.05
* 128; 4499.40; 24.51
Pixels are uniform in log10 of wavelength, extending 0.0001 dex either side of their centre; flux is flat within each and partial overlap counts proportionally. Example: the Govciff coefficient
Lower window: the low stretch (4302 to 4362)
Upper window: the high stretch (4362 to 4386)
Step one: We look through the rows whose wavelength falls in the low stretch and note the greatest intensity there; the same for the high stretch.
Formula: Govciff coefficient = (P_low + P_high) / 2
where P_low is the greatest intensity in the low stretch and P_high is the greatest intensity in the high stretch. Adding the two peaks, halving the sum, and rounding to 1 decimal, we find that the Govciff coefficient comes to 30.8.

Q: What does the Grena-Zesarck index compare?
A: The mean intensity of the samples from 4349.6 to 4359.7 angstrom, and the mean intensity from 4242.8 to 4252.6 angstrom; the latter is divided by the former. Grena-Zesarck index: 1.03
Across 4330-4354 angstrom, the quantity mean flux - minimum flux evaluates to 4.9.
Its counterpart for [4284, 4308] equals 7.4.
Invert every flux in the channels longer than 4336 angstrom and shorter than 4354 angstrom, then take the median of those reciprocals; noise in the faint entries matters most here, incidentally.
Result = 0.0375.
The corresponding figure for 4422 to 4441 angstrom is 0.0401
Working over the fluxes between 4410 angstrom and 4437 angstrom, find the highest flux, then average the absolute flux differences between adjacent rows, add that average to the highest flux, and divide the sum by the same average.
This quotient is 7.6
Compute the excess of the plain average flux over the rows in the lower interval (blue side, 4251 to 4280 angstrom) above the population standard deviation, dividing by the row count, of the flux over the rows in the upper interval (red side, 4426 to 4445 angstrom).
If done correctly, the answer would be 23.4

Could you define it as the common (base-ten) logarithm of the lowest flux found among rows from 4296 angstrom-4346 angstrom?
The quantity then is 1.338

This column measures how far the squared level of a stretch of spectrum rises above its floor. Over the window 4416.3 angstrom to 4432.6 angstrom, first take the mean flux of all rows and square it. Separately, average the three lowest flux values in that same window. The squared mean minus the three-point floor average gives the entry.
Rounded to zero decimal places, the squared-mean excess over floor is 538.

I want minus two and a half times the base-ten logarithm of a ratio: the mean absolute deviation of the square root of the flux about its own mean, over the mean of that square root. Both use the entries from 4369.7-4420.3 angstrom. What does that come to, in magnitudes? 3.4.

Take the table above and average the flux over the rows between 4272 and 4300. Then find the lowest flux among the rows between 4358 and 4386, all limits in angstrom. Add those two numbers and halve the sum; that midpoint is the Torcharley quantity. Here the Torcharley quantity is 23.3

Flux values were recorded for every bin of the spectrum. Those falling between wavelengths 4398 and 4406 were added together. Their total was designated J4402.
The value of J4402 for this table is 97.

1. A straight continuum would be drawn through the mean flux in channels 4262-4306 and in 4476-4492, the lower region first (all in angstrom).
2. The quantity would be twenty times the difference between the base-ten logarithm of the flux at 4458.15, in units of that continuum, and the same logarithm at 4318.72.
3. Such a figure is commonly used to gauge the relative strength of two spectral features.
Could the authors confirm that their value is 1.3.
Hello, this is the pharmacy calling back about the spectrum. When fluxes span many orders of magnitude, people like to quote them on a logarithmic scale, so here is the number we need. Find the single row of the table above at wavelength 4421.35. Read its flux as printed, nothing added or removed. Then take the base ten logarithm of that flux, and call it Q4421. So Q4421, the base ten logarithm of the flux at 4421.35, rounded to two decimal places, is 1.28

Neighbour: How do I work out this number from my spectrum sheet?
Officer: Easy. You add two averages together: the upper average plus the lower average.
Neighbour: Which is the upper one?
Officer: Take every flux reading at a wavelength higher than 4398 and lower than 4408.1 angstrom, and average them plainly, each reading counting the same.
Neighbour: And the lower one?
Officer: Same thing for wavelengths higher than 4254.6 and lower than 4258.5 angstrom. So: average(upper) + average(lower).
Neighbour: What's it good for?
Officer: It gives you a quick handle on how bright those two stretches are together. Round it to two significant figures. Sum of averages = 52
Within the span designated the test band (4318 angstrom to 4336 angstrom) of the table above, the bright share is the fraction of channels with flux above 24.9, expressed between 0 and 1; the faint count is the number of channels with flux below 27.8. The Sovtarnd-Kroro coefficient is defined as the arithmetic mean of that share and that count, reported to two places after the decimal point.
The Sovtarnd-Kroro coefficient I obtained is 4.33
